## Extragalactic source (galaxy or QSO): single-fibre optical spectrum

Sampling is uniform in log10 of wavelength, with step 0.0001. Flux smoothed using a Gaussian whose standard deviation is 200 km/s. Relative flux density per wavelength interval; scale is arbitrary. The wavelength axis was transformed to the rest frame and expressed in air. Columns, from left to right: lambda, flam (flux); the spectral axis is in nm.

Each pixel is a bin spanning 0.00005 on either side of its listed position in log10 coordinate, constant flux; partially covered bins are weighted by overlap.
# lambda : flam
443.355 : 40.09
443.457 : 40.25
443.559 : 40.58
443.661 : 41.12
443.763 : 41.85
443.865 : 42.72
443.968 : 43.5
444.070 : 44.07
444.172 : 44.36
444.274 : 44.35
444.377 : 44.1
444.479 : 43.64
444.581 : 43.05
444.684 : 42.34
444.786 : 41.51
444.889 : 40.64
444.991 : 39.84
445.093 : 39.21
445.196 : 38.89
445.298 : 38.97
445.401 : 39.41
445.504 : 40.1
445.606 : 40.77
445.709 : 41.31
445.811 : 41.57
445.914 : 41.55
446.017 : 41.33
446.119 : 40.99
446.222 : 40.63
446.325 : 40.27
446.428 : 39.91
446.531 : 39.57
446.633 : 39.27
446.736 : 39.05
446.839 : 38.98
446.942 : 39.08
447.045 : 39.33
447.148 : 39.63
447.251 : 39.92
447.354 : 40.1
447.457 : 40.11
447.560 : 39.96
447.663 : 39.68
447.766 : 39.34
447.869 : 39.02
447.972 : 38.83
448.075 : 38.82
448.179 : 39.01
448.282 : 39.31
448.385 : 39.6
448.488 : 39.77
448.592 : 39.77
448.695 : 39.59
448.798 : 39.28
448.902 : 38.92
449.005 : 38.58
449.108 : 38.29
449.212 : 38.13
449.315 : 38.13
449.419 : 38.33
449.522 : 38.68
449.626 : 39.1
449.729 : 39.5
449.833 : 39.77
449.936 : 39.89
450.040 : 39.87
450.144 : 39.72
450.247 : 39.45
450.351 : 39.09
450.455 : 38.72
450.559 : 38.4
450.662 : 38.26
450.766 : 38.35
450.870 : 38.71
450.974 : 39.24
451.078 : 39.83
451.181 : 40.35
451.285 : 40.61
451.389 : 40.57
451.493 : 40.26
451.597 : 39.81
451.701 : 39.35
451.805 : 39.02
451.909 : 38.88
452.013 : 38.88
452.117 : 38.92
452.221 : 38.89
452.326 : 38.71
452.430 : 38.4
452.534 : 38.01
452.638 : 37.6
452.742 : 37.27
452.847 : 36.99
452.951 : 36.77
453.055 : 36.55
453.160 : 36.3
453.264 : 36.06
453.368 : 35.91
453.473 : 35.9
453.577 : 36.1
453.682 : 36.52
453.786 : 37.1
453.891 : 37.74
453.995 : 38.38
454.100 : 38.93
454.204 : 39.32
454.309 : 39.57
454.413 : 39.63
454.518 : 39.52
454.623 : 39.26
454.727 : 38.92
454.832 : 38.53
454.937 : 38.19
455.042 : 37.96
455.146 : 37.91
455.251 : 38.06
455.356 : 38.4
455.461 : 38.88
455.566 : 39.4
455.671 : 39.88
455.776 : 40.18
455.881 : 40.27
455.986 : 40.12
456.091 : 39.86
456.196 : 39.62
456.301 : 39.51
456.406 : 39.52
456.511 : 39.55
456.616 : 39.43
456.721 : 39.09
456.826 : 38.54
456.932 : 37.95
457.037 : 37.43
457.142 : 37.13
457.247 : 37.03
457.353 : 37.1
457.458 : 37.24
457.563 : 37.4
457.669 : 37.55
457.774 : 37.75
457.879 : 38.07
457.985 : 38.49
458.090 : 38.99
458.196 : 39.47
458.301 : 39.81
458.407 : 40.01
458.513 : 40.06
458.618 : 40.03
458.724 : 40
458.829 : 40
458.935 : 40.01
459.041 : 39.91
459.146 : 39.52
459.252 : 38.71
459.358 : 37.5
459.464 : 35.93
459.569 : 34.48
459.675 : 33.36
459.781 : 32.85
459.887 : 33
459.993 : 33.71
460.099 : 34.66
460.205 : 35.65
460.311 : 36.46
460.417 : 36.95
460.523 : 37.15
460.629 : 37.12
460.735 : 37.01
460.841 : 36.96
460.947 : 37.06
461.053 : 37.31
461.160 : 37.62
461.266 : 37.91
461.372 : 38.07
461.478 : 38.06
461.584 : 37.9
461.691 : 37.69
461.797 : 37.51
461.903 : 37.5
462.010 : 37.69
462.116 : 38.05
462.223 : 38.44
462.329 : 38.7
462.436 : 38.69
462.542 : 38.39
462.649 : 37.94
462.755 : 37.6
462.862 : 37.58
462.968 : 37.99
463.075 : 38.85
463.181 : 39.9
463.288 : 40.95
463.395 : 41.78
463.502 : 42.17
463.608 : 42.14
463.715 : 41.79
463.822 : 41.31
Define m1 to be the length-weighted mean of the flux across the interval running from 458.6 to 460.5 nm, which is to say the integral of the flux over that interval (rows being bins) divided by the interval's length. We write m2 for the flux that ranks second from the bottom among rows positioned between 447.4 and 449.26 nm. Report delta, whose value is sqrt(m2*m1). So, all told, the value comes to 37.5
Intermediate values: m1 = 36.8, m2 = 38.29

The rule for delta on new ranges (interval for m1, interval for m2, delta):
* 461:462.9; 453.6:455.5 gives 37.5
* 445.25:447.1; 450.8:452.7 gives 39.0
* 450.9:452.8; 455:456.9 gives 38.5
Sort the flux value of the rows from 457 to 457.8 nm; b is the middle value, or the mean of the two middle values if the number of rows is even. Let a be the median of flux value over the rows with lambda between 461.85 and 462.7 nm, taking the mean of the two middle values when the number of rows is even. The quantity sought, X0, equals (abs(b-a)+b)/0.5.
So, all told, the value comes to 76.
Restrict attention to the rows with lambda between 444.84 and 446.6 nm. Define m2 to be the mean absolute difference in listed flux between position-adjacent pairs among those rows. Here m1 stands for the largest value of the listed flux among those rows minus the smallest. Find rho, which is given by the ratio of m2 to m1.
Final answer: 0.150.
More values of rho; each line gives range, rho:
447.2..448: 0.164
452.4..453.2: 0.143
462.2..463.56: 0.108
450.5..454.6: 0.062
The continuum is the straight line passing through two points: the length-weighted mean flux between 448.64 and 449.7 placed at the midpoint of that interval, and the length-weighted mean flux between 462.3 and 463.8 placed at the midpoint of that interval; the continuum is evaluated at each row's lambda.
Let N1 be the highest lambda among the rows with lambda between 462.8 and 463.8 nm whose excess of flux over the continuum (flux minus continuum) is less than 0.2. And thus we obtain 463.075 nm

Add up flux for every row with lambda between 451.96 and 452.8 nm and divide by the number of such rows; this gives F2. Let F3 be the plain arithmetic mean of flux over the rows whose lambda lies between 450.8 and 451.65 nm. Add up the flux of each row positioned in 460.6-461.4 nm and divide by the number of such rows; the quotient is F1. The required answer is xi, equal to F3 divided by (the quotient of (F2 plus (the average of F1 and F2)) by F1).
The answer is 19.6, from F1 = 37.4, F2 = 38.3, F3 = 40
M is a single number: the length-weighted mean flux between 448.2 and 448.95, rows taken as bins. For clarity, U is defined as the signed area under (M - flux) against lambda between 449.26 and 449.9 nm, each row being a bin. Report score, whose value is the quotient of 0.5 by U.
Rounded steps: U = 0.3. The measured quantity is 1.5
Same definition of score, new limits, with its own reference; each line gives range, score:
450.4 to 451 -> 1.0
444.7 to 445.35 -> -1.4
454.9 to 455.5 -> 0.7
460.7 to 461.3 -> 0.4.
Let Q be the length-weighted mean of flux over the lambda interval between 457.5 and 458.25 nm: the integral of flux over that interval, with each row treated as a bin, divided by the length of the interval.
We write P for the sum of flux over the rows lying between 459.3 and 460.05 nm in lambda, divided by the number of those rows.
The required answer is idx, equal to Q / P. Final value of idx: 1.11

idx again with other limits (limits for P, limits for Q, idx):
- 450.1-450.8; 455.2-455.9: 1.01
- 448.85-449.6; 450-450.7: 1.02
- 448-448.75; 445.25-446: 1.03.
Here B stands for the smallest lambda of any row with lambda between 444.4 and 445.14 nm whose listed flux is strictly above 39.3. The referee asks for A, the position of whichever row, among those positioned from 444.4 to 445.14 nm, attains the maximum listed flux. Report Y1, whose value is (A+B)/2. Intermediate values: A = 444.479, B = 444.479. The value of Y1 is 444.48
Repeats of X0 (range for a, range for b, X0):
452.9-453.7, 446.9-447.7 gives 87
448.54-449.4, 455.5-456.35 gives 82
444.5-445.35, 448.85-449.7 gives 80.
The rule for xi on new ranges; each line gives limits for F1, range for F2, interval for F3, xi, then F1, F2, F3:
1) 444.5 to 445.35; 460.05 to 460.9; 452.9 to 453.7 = 19.6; 40.6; 36.5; 36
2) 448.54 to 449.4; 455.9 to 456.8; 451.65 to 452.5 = 19.2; 38.8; 39.6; 39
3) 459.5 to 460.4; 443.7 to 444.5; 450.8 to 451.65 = 16.6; 34.3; 43.6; 40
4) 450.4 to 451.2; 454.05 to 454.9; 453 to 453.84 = 18.1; 39.0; 39.2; 36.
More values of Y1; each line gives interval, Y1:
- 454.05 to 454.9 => 454.31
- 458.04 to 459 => 458.35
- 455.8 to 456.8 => 455.88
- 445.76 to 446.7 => 445.81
